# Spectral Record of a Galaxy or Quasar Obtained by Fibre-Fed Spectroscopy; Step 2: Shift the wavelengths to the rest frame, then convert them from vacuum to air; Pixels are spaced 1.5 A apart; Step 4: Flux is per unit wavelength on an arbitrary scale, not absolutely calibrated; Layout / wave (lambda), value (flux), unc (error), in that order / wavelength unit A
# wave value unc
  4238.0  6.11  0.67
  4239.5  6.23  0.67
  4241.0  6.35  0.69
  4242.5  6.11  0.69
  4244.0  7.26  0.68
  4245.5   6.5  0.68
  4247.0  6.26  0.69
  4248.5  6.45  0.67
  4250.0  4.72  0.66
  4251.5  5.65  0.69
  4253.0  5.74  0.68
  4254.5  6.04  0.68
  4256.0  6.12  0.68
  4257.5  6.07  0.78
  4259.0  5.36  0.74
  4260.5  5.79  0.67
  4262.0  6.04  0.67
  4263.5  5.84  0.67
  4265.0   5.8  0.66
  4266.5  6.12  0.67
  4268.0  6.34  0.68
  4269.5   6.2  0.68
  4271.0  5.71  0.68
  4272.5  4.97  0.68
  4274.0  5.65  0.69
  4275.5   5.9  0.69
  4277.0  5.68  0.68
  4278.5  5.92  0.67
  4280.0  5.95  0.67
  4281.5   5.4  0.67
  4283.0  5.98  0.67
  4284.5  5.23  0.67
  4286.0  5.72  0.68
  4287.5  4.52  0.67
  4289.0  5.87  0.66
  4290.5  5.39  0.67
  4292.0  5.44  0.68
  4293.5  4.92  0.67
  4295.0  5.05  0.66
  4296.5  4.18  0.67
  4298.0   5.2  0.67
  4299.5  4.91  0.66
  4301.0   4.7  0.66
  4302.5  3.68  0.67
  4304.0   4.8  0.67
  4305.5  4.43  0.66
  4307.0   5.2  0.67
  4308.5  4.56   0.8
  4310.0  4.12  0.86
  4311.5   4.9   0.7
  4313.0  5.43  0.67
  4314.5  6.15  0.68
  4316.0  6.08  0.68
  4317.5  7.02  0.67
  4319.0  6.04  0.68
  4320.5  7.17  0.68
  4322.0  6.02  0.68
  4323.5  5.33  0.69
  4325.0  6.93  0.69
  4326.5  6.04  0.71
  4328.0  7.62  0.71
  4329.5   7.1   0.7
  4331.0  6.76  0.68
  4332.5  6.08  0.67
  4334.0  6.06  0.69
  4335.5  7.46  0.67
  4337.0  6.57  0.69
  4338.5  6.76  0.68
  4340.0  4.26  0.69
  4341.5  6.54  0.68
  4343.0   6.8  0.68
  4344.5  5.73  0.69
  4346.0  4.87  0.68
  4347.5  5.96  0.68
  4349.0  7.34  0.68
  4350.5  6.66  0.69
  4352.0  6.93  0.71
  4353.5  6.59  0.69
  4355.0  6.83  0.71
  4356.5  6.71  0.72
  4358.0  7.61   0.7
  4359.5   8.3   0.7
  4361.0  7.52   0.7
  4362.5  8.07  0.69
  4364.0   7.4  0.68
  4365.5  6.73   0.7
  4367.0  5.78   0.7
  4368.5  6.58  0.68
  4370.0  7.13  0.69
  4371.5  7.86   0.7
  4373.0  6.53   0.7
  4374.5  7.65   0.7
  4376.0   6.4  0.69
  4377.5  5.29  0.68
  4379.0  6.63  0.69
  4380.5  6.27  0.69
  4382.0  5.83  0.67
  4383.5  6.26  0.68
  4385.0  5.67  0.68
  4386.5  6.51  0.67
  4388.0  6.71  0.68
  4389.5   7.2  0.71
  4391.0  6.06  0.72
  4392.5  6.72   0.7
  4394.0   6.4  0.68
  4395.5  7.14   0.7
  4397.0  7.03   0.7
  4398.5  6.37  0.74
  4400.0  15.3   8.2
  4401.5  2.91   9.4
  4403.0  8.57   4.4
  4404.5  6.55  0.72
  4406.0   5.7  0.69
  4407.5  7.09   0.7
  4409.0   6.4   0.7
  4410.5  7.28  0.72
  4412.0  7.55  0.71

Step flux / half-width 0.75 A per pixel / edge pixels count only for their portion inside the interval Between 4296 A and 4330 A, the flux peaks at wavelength 4328.0 A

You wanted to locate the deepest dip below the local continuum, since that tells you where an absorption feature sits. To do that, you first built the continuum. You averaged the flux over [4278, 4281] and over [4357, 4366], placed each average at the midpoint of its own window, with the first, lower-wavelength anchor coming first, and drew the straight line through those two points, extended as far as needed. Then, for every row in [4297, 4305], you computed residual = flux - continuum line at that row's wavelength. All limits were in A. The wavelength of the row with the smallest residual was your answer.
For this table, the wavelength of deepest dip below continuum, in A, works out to 4302.5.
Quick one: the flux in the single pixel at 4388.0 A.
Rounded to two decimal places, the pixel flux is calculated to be 6.71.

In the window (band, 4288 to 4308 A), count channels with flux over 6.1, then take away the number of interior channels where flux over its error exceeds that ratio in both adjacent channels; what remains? -3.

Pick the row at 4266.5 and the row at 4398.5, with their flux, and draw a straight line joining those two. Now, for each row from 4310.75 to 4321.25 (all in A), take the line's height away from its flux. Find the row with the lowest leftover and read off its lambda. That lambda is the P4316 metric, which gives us 4311.5 A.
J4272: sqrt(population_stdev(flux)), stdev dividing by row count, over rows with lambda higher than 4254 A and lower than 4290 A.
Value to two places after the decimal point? 0.64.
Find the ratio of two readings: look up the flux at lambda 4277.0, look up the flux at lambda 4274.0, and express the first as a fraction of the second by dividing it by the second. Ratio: 1.01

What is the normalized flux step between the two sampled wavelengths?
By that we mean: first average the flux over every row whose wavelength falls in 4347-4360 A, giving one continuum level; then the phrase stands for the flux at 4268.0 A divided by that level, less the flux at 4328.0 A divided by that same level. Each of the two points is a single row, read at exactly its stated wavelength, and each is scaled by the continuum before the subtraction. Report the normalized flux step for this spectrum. -0.2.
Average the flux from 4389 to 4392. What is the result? 6.6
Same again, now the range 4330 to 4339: 6.6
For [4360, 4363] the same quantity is 7.8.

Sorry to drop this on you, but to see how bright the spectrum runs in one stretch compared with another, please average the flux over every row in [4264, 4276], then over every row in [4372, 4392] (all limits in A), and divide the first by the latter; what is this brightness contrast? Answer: 0.91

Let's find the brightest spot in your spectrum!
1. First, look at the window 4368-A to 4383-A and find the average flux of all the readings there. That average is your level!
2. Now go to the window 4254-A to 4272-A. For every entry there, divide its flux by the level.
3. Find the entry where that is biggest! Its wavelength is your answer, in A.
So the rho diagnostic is 4268.0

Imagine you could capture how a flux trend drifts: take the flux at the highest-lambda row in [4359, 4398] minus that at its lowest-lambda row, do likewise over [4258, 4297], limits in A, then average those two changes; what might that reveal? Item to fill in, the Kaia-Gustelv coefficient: -1.2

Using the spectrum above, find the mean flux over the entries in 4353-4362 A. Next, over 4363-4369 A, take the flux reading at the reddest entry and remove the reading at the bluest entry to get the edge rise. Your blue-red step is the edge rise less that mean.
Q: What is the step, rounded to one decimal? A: -8.1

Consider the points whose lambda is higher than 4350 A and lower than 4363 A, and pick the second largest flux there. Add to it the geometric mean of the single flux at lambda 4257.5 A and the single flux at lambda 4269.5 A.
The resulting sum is 14.2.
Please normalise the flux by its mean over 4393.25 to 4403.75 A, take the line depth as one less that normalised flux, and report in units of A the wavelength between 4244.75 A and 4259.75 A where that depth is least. 4245.5 A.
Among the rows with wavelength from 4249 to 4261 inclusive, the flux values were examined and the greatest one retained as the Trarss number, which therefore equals 6.12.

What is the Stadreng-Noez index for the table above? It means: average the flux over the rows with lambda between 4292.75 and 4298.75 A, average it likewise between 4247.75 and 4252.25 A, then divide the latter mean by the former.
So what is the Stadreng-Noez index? 1.16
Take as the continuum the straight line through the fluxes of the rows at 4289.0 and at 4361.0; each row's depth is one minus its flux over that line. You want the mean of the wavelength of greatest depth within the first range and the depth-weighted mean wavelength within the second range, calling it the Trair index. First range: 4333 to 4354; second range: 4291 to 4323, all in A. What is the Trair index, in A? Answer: 4321.9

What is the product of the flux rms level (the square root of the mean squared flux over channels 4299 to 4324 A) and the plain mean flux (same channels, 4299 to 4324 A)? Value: 28.8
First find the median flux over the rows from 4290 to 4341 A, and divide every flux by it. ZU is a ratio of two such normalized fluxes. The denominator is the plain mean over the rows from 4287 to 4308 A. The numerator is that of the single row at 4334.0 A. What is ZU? 1.2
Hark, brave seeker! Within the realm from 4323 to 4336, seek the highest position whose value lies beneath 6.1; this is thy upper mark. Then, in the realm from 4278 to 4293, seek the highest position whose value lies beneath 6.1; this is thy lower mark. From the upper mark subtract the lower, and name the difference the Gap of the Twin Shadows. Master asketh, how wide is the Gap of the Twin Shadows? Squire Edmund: 42.0 A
